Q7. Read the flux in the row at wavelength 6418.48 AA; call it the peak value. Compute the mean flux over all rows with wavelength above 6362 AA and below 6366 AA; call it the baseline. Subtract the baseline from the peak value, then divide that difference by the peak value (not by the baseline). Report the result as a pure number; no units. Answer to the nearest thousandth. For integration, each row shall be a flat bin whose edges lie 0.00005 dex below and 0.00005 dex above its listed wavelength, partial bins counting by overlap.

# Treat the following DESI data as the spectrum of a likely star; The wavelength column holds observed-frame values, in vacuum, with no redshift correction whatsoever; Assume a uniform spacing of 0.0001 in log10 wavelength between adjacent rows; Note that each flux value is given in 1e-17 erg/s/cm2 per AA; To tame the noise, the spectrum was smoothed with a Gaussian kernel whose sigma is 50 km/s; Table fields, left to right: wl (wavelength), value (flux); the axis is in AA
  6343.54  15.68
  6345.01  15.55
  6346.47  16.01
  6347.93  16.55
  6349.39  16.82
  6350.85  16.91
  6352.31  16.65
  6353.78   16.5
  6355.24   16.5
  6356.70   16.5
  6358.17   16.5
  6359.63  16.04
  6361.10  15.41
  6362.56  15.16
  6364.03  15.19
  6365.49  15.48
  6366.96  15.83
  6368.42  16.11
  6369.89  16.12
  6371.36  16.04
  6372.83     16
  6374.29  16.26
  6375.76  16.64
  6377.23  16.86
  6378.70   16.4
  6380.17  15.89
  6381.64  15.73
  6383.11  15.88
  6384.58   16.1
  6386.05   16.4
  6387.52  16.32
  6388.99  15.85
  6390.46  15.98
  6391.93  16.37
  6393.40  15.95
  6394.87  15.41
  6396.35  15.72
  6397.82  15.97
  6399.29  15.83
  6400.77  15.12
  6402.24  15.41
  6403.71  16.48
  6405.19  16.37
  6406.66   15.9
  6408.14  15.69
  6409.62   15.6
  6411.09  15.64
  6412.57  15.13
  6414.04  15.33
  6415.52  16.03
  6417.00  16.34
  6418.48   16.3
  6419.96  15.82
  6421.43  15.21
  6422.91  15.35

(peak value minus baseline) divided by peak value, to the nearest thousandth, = 0.063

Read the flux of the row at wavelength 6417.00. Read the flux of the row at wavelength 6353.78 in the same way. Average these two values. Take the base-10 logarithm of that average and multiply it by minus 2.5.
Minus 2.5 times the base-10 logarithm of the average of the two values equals -3.04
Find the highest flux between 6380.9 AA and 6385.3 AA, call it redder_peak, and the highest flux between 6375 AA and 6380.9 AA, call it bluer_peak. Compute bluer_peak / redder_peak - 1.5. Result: -0.453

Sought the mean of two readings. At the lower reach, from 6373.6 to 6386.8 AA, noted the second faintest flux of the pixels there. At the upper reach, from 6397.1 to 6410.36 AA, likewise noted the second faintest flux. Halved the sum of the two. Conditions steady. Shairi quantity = 15.6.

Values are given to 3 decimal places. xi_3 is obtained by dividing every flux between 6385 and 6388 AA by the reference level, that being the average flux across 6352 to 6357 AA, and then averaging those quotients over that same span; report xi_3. 0.989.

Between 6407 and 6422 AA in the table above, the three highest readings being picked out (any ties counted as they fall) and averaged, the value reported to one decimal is 16.2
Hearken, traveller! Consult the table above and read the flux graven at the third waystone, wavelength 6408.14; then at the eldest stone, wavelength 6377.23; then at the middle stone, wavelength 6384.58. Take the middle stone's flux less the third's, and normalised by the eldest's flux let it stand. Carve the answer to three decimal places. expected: 0.024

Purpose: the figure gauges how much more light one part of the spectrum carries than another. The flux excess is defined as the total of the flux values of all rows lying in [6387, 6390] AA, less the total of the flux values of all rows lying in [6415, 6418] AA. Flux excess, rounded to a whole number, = 0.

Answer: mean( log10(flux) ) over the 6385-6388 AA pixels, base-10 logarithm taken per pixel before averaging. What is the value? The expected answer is 1.21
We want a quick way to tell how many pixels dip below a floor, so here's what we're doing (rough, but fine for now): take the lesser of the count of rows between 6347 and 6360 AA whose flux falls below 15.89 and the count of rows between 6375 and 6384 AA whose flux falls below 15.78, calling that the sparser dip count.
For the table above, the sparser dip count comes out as 0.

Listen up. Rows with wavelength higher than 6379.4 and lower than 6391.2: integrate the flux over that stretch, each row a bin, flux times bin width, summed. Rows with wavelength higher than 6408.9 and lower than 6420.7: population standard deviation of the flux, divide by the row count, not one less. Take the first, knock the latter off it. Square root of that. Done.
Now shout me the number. 13.7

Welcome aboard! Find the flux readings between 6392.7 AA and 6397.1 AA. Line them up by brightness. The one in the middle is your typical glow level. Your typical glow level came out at 15.7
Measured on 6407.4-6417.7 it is 15.6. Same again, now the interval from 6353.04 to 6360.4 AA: 16.5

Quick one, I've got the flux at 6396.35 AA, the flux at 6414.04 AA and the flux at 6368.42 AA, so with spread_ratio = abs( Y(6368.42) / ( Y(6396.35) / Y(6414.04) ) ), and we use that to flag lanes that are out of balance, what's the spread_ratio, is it 15.7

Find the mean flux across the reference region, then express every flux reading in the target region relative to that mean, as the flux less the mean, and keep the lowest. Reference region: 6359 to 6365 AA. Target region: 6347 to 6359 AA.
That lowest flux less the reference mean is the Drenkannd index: 1.1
